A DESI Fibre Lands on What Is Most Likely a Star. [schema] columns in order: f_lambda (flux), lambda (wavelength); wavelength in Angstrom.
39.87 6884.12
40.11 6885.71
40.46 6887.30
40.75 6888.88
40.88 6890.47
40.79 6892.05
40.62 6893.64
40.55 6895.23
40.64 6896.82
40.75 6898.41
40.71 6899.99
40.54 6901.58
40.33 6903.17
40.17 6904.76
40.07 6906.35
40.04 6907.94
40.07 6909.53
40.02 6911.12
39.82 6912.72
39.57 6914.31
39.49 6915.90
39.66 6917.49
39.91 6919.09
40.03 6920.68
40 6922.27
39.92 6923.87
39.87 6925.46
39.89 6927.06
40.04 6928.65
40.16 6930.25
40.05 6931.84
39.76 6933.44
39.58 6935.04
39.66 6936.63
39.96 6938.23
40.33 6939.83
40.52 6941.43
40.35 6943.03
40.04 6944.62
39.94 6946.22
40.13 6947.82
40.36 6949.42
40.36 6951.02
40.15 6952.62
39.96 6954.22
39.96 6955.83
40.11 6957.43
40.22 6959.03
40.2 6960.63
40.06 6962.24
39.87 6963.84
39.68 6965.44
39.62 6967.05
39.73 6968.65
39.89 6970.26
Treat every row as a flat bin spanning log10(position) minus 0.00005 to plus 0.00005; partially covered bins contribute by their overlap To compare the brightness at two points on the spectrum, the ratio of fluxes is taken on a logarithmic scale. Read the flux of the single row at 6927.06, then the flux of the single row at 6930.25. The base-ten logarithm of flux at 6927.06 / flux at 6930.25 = -0.003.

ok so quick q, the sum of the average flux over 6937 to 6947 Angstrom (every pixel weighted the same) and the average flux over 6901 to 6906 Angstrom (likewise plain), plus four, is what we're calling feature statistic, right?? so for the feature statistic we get 84.5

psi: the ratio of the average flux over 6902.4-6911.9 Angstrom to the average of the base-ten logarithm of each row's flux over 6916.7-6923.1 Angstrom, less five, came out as 20.1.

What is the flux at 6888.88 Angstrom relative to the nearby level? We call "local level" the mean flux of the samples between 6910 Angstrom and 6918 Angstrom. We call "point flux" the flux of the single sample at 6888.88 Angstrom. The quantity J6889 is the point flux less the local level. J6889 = 1.0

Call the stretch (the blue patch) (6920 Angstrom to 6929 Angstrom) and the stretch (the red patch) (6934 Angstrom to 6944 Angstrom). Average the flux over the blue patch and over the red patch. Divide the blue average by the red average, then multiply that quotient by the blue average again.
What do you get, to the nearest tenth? 39.9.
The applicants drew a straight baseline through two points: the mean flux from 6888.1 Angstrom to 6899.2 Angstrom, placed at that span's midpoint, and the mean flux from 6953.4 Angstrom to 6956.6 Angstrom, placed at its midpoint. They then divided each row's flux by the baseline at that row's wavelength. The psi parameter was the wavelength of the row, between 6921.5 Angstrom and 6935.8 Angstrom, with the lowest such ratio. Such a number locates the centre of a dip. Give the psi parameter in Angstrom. 6935.04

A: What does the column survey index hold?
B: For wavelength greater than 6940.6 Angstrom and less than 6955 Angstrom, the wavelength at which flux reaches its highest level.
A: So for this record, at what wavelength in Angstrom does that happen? 6941.43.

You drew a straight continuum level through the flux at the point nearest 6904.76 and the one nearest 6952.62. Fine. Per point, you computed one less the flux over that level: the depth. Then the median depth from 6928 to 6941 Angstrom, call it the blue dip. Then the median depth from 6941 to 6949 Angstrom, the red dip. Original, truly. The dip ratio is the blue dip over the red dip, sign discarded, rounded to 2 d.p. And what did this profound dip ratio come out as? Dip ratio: 7.18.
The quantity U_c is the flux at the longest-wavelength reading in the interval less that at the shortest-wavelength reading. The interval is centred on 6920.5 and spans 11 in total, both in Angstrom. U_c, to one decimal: 0.4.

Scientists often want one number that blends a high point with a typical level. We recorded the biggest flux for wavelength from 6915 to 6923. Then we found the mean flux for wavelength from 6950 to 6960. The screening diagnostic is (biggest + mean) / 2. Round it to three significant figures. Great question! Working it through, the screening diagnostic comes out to 40.1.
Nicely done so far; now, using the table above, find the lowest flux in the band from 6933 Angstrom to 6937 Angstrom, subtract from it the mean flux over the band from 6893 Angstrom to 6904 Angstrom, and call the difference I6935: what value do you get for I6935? -1.0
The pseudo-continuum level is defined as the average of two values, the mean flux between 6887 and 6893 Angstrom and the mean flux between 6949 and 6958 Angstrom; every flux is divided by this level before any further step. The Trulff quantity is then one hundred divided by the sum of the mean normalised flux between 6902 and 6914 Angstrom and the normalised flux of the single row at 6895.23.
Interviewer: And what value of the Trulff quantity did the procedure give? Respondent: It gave 50.2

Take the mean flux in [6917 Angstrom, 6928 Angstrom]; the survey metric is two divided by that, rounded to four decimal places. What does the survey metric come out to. 0.0501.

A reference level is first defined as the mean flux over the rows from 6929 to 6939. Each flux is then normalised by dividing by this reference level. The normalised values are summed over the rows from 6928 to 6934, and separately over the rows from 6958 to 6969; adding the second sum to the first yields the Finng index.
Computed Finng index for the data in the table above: 11.0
